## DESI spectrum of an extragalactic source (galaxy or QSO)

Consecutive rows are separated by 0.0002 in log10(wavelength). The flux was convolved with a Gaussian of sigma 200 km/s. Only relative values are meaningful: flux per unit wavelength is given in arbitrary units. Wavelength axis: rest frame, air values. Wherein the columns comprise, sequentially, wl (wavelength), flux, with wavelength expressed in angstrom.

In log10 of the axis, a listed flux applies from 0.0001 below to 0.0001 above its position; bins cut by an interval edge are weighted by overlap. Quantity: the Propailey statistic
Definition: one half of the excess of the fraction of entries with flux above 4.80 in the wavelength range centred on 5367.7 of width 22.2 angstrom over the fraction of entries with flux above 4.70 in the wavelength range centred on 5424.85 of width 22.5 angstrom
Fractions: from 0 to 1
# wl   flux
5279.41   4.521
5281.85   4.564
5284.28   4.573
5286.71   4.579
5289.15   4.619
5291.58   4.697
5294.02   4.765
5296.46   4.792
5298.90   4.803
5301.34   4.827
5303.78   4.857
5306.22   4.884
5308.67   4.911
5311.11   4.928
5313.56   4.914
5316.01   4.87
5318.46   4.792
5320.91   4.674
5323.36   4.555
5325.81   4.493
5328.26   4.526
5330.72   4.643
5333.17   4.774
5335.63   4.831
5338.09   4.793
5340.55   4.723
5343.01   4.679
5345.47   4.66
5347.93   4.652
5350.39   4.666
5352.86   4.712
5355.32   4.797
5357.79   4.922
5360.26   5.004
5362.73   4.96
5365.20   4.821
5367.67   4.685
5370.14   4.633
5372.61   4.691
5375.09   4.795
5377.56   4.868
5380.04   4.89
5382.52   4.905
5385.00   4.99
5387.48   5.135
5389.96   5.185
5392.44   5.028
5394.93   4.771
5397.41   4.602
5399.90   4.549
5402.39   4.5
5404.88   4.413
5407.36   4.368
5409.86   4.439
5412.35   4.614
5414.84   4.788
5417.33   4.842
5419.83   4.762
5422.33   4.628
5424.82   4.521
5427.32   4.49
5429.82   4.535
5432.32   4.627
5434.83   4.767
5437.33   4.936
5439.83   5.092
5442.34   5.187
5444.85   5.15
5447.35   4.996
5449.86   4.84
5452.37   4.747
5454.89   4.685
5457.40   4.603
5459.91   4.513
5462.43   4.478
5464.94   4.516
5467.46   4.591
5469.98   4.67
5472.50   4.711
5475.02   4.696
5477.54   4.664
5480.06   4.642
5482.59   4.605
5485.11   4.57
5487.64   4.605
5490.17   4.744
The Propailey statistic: 0.06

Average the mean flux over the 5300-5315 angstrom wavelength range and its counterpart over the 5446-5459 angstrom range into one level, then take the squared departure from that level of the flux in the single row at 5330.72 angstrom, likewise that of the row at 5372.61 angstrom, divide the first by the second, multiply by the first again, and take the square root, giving 0.3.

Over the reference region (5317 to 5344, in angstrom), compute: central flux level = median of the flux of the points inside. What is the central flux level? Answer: 4.68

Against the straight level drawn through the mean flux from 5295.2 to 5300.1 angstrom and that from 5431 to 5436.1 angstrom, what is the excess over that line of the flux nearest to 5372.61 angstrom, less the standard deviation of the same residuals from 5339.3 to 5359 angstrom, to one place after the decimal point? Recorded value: -0.1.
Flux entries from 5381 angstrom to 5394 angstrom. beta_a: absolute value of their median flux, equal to 5.03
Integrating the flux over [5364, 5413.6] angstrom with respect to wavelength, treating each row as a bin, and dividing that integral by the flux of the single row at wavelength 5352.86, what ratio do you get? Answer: 50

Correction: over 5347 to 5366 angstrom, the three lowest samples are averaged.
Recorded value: 4.68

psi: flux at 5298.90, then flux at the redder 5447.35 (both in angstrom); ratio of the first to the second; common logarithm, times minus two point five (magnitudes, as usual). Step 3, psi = 0.043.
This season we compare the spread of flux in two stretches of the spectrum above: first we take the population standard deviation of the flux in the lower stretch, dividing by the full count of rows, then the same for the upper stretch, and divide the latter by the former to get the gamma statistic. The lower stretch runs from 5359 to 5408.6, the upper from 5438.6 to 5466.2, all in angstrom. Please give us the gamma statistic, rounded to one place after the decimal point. 1.1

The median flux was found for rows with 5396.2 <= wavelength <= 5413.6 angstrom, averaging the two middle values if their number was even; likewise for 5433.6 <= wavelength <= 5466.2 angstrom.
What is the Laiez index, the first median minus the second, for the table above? -0.27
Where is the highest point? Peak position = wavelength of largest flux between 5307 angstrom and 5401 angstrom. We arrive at 5389.96 angstrom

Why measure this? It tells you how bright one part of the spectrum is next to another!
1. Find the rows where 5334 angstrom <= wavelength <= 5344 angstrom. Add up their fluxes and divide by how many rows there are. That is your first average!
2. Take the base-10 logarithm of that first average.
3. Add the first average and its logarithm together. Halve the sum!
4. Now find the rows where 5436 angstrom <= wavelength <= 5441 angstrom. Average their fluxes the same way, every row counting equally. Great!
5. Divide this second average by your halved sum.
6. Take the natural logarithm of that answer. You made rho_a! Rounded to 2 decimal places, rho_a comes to 0.61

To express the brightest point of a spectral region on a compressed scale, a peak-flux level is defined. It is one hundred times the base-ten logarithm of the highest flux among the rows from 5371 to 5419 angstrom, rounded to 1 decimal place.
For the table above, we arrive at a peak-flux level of 71.5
